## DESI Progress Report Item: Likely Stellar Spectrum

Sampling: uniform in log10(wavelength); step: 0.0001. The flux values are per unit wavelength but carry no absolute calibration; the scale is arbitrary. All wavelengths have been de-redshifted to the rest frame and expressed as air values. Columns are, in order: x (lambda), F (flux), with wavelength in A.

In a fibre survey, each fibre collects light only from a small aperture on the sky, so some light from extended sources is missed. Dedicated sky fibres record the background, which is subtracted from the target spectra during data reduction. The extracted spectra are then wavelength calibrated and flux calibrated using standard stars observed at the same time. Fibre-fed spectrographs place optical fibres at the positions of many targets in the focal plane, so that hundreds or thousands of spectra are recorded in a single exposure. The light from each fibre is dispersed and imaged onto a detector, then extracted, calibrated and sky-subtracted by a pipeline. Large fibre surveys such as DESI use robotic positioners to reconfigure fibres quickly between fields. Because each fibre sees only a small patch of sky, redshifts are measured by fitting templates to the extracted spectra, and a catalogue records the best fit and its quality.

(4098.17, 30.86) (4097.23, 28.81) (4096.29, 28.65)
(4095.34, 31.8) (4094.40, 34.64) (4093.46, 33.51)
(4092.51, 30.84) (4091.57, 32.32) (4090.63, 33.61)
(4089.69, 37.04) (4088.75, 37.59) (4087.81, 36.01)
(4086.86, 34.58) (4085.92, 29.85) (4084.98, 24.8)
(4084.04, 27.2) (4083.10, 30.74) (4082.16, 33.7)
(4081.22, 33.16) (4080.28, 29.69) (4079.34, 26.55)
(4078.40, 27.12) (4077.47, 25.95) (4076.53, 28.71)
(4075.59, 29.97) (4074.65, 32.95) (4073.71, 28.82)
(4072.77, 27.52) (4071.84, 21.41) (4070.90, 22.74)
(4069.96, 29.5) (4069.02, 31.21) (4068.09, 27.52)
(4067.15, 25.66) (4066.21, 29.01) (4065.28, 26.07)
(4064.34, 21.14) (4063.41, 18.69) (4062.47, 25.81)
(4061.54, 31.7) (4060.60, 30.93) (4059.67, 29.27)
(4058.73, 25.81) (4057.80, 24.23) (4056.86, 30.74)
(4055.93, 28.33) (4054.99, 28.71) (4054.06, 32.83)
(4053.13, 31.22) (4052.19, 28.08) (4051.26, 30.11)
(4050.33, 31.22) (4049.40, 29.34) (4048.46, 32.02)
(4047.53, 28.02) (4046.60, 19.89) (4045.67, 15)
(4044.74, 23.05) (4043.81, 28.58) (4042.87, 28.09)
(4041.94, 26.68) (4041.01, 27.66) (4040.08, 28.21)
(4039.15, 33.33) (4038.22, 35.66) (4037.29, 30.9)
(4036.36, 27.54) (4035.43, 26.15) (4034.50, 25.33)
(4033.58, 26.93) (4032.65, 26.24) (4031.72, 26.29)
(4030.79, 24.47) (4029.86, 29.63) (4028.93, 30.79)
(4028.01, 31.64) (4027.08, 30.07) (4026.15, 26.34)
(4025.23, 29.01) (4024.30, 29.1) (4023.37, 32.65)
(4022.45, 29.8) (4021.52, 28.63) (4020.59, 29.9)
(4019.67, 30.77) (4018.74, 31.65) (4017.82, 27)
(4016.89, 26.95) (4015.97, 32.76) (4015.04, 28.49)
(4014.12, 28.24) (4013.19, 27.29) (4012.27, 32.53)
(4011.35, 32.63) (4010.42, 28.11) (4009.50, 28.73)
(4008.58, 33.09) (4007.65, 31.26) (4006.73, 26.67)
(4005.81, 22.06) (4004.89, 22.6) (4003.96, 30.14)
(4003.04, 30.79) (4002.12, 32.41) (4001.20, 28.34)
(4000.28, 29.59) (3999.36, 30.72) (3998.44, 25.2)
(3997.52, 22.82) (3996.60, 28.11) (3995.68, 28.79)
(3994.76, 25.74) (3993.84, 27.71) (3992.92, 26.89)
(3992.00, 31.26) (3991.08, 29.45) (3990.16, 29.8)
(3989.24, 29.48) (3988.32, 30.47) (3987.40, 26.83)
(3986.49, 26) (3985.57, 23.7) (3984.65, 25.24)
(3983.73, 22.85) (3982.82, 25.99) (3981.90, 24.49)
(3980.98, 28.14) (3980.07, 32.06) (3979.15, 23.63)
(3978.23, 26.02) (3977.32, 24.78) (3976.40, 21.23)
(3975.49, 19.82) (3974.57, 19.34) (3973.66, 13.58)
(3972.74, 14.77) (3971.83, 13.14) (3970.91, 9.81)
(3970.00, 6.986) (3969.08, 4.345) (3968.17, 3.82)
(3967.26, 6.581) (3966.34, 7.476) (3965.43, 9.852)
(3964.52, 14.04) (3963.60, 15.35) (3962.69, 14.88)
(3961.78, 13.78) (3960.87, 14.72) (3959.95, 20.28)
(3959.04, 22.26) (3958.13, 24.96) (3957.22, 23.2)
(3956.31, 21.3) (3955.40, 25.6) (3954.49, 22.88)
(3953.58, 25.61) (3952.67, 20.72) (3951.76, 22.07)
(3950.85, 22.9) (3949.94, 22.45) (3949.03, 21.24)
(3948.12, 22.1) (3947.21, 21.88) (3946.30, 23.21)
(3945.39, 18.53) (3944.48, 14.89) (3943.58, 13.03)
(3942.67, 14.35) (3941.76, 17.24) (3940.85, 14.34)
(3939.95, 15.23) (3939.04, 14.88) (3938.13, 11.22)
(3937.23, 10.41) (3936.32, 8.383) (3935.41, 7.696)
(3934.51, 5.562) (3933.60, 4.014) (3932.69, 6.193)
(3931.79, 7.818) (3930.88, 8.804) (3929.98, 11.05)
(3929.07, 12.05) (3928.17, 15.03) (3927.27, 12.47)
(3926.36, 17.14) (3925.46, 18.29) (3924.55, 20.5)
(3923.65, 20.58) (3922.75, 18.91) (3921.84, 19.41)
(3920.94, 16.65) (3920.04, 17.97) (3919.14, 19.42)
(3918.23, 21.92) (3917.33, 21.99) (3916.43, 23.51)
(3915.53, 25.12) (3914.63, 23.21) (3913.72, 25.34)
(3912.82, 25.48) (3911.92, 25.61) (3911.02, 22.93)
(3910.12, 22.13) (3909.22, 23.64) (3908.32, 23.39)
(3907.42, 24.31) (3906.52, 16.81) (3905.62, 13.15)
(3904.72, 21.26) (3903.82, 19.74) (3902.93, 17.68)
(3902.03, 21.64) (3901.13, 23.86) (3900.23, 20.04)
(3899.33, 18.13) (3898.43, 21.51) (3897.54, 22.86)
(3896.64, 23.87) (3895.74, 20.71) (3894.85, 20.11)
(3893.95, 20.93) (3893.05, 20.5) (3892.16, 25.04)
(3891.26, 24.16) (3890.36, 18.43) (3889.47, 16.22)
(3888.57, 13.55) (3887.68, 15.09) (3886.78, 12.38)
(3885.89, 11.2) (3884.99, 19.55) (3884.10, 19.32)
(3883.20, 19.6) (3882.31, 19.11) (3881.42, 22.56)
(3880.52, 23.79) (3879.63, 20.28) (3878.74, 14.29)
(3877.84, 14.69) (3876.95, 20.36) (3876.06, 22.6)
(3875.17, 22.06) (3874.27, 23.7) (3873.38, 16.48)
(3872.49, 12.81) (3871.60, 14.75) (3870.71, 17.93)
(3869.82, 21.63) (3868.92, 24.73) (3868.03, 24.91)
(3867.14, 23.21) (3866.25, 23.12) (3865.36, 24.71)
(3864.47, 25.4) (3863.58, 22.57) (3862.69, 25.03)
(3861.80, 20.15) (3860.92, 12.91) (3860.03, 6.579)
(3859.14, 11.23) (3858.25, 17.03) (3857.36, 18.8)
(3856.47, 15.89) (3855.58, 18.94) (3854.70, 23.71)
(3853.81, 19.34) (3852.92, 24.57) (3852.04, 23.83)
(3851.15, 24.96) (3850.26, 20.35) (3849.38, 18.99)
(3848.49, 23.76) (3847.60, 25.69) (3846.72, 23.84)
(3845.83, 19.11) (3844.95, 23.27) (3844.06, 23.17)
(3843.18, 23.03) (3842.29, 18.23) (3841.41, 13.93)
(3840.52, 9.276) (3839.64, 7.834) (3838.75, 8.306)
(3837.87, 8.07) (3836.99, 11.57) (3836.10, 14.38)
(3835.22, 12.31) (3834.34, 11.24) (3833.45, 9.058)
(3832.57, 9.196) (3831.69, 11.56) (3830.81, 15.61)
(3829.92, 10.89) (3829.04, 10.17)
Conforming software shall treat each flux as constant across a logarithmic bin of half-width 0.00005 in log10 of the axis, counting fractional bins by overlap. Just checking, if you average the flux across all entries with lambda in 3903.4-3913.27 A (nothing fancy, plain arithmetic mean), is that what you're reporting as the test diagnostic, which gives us 21.7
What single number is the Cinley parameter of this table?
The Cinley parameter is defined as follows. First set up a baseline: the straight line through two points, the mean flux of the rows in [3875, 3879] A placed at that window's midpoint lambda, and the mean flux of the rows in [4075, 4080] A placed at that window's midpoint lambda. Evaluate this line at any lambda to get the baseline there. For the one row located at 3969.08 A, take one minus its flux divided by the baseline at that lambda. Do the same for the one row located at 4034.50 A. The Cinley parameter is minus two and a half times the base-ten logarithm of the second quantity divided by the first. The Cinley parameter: 4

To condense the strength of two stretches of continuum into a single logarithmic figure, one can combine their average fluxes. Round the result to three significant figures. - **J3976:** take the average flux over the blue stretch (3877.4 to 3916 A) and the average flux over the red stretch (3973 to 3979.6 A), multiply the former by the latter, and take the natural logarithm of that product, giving 6.06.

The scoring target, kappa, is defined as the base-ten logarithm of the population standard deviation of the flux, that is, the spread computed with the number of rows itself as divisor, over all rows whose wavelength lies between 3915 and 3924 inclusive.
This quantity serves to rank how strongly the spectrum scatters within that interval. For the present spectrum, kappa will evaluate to 0.4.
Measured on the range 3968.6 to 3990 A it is 0.9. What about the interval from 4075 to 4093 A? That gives 0.6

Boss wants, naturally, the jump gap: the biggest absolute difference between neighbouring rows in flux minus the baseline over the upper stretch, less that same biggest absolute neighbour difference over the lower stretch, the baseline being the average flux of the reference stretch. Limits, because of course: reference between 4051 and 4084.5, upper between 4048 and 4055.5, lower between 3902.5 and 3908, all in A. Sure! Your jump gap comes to -4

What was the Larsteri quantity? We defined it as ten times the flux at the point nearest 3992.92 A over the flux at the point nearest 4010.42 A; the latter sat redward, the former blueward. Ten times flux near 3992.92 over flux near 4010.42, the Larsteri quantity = 9.6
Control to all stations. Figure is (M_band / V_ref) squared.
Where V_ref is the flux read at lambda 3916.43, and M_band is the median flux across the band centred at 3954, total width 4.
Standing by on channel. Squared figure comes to 1.1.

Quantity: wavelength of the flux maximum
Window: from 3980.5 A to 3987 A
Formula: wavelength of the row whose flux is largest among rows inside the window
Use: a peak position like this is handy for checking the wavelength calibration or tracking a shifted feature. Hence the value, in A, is 3980.98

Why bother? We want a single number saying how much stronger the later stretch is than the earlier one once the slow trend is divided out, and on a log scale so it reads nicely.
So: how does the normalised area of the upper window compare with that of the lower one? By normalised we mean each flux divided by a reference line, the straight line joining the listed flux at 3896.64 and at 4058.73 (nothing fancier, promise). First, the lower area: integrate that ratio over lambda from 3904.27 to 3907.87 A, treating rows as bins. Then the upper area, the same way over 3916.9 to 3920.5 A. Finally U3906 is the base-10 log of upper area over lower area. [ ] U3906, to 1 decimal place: 0.0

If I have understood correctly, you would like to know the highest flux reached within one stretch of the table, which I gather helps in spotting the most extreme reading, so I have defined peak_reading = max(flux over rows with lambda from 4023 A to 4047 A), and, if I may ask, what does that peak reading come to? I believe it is 35.66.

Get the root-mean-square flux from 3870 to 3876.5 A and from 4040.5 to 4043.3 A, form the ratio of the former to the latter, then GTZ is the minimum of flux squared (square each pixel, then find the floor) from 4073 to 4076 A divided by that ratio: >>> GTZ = 1200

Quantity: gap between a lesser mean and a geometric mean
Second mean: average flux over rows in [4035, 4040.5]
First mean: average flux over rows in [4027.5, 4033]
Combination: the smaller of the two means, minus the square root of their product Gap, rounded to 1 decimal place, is -1.0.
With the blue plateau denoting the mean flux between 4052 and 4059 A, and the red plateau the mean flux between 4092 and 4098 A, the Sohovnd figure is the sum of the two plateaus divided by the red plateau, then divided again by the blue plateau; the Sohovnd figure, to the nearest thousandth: 0.067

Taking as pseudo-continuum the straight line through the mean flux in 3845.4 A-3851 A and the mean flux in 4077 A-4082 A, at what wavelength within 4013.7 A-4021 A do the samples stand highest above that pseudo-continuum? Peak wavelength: 4015.97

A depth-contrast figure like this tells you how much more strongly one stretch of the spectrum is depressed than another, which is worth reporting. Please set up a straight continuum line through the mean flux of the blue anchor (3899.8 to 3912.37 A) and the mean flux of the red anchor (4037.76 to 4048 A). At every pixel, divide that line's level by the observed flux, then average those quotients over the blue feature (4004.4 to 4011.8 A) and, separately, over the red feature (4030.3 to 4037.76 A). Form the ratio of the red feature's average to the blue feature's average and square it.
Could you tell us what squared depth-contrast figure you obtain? 1.2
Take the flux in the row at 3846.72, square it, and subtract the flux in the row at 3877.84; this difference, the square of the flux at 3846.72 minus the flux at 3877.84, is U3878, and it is 554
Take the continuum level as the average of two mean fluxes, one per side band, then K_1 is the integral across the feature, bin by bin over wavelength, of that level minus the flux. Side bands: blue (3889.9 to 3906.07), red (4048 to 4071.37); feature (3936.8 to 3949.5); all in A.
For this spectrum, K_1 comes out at 99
